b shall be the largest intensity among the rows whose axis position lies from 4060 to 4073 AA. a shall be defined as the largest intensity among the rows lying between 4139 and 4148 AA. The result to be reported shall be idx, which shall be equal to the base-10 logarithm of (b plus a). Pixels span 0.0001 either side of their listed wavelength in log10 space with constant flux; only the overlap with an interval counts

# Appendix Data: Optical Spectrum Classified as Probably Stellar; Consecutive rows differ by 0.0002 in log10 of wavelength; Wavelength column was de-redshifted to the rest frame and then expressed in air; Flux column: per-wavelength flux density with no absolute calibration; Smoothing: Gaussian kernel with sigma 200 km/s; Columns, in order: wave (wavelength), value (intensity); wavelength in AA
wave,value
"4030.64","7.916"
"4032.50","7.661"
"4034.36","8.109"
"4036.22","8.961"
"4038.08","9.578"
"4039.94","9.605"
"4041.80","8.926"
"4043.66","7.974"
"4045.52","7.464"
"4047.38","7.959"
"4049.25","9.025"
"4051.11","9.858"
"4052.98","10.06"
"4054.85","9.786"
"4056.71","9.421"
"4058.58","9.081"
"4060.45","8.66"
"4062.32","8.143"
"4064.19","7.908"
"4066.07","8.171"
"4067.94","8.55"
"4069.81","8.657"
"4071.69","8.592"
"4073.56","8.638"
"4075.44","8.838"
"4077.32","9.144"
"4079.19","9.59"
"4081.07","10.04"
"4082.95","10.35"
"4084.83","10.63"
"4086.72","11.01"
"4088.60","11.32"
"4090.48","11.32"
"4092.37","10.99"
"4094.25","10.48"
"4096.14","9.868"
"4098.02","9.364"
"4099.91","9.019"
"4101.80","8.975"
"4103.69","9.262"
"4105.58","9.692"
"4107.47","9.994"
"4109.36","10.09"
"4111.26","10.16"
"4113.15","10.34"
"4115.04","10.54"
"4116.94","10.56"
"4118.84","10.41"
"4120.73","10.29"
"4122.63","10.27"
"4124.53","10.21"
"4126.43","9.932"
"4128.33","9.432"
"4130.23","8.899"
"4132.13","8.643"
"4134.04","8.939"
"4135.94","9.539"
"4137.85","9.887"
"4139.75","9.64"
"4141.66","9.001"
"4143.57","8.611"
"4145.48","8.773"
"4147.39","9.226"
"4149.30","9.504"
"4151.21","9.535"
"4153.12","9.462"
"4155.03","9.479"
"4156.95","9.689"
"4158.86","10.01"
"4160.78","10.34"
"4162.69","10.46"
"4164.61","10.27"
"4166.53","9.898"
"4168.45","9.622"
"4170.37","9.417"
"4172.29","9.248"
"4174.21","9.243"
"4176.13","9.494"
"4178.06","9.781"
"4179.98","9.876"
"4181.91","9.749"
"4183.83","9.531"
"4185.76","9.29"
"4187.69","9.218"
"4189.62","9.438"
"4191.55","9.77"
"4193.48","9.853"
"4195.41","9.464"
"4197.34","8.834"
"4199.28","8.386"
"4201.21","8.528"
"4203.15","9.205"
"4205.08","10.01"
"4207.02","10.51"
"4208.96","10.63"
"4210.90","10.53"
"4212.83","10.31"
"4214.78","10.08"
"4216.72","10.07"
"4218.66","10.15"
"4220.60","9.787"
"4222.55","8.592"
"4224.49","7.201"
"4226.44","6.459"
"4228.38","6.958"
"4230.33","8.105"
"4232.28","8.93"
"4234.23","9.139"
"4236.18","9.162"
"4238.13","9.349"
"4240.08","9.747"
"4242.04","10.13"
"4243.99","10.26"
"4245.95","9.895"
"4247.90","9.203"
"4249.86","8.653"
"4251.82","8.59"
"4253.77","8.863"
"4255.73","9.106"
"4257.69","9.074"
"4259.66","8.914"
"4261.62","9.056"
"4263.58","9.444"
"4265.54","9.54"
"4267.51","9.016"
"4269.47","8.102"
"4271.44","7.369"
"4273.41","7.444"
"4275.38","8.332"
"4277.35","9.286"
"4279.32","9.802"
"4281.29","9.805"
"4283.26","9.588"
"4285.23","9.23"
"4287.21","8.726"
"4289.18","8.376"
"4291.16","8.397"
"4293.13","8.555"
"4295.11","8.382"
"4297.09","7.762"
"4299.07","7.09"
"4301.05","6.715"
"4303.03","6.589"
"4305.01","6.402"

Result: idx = 1.26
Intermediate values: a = 9.64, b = 8.66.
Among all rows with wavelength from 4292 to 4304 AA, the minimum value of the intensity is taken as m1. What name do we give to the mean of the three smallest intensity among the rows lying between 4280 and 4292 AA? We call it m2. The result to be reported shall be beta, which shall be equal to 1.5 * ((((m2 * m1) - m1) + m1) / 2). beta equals 42.0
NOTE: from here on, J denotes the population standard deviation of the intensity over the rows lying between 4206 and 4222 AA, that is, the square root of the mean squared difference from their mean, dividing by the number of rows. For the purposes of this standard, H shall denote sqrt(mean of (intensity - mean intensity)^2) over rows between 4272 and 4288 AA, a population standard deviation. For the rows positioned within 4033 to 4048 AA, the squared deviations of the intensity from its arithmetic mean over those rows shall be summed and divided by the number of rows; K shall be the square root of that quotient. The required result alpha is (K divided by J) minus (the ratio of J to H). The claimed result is 2.4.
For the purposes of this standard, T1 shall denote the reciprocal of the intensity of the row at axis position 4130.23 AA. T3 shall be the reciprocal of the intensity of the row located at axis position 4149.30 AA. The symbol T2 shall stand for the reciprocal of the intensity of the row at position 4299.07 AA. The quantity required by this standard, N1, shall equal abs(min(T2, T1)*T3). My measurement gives 0.0118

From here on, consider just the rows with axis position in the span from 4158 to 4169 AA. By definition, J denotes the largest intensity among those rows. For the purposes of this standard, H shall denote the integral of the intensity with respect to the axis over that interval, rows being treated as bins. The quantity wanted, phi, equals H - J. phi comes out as 101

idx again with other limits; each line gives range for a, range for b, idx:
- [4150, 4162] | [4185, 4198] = 1.31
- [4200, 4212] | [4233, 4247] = 1.32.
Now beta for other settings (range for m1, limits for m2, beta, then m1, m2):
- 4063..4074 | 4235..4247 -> 55.9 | 7.908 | 9.4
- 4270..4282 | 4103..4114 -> 53.3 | 7.369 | 9.6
